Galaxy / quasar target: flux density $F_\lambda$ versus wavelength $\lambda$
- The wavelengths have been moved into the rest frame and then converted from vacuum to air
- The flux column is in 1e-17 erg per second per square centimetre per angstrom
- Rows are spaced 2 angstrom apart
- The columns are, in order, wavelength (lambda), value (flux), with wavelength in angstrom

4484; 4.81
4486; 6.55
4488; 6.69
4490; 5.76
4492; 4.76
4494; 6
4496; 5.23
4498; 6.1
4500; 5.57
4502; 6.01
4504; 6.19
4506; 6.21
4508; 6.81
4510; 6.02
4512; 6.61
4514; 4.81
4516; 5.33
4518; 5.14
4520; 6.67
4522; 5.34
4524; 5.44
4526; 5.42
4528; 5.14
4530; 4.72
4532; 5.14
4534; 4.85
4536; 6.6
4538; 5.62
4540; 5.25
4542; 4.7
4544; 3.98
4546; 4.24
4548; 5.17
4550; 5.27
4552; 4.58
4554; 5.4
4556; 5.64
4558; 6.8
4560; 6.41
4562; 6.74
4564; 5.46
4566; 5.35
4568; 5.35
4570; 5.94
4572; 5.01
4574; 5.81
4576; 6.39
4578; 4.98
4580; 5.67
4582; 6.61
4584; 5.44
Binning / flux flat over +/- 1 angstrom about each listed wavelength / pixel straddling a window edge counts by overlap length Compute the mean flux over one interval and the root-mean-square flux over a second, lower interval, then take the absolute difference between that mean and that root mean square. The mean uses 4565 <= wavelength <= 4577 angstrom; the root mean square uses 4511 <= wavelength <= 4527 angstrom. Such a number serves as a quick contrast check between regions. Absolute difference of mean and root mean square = 0.01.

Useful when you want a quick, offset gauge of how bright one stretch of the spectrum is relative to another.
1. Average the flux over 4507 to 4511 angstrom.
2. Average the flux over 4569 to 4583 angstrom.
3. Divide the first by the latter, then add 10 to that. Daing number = 11.11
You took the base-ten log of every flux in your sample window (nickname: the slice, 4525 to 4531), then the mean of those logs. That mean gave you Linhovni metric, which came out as 0.706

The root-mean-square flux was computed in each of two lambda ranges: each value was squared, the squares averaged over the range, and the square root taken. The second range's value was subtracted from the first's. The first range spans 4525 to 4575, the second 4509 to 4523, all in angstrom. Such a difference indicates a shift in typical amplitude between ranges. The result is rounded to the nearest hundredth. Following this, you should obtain -0.31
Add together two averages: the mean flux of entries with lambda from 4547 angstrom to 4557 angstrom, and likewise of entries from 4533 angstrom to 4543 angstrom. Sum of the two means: 10.6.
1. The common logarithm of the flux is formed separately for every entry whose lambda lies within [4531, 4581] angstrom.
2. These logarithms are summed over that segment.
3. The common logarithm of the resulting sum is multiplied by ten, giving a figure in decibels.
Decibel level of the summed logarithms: 13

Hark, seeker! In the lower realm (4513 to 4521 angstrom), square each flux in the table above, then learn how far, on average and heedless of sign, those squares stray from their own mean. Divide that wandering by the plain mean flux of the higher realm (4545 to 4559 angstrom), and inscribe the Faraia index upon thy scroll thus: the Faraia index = 1.31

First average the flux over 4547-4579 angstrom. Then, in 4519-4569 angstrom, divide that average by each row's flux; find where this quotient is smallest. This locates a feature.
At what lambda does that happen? 4558 angstrom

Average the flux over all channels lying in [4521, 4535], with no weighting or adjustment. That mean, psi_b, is 5.15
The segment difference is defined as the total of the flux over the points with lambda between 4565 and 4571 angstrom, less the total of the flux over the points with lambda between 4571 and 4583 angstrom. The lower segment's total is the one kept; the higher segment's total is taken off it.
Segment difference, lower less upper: -18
